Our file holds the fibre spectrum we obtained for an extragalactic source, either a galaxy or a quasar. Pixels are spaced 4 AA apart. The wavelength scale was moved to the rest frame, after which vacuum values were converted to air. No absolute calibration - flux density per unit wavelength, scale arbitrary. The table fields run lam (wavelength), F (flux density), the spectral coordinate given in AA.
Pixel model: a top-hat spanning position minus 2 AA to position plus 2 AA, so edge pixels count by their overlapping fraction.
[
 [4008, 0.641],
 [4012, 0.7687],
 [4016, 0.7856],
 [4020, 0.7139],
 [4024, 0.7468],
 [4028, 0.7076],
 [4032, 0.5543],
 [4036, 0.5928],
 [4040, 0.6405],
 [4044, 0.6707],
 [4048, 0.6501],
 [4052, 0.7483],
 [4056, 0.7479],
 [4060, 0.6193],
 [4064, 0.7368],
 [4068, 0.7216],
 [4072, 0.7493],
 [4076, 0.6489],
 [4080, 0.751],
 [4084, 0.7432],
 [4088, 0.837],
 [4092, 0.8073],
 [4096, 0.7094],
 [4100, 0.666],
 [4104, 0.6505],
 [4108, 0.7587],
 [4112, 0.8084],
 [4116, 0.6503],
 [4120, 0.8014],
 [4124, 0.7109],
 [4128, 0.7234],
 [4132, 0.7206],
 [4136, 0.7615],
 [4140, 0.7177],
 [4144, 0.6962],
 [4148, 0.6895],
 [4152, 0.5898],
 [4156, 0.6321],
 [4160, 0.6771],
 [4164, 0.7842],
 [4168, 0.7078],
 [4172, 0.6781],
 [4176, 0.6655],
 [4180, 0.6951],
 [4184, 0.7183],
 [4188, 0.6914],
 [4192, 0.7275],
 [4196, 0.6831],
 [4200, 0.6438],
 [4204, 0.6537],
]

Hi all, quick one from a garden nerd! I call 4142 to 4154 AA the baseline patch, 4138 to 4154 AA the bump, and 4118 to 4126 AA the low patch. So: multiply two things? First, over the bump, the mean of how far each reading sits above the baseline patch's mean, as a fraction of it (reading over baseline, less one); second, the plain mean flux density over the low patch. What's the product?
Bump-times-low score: 0.017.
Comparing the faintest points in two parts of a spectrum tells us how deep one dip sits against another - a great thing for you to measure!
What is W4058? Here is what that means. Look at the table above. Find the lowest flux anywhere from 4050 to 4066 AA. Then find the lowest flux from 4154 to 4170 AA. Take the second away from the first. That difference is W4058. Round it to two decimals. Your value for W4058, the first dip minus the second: -0.01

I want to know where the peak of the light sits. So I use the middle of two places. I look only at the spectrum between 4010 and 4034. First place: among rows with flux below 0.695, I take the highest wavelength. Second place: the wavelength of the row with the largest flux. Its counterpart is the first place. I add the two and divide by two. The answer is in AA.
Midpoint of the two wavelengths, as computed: 4024 AA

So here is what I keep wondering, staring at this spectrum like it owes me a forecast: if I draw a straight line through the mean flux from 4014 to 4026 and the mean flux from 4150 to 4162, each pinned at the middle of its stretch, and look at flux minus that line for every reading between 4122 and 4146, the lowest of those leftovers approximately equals 0.051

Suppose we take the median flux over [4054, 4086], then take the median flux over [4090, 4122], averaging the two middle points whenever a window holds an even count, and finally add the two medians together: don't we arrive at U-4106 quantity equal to 1.47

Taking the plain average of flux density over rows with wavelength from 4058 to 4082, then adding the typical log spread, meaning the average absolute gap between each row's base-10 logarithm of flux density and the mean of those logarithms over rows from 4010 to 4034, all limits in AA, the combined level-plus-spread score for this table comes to 0.740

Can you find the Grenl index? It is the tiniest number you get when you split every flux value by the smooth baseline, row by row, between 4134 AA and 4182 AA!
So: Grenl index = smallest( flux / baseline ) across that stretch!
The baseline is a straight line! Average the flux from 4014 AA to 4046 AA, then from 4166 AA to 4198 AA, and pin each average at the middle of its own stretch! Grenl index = 0.852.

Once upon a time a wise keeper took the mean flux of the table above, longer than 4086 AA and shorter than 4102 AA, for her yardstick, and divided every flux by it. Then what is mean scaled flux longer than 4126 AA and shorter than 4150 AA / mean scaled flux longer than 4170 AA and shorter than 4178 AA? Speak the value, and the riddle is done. 1.07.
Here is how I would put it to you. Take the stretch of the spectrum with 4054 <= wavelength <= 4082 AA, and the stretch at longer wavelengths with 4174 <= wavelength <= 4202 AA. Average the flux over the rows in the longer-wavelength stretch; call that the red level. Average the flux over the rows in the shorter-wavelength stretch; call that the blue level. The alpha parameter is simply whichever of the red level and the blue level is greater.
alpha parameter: 0.711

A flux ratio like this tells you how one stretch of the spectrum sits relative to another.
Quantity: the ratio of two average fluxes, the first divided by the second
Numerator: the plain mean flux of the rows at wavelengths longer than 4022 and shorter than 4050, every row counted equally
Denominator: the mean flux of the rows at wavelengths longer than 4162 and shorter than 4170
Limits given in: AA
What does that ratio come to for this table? 0.87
